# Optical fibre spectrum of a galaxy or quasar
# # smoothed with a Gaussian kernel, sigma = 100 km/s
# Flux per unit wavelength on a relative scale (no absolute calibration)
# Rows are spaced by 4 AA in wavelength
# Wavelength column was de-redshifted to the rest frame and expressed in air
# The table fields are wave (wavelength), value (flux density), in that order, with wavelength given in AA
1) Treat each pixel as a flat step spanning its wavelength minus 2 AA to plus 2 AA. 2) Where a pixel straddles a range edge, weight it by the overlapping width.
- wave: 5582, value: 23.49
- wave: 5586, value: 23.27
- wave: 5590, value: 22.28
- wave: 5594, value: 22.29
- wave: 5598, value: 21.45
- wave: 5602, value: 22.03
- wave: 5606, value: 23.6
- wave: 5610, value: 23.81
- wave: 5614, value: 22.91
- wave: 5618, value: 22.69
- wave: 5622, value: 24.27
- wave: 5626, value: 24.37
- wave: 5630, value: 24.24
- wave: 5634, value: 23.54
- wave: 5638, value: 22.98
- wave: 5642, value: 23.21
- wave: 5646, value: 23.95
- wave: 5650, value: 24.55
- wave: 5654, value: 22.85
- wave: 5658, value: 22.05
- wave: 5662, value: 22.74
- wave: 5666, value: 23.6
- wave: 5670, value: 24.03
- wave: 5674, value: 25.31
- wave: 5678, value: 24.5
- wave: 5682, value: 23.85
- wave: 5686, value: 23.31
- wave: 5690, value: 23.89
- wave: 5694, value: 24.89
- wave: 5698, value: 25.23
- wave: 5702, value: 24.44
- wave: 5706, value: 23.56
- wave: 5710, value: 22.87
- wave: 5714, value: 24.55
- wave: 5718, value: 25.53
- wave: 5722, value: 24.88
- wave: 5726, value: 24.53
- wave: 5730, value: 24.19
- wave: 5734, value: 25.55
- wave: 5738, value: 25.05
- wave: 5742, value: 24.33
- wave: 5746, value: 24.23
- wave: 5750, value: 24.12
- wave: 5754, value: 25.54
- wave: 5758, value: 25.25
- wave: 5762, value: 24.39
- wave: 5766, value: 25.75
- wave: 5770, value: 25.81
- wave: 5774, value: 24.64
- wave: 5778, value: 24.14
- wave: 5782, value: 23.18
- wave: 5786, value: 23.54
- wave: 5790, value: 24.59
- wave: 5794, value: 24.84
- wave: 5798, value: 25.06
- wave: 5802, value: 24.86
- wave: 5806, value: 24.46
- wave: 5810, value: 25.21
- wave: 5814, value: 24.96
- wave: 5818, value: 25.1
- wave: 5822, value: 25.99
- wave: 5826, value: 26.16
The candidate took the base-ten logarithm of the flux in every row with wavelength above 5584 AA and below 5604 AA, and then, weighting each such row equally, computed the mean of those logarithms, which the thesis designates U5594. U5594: 1.35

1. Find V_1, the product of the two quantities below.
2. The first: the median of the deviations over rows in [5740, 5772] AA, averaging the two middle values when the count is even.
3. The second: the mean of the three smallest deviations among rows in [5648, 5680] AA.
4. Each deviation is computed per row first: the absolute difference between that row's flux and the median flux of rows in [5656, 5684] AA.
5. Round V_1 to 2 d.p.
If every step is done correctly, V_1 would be 0.35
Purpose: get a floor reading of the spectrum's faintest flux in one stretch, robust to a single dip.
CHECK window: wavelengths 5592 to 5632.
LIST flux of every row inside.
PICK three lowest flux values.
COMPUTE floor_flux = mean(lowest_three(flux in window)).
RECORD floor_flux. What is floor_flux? 21.9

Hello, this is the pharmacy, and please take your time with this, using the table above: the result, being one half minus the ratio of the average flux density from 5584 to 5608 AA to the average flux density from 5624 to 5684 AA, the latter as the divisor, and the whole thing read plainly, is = -0.448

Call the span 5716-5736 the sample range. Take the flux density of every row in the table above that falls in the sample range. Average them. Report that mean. 24.9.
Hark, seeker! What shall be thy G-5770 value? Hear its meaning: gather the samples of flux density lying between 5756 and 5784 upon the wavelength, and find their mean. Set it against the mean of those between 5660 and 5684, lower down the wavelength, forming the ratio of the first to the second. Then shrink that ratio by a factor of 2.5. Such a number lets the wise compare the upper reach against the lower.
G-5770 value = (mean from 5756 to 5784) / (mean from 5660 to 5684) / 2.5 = 0.412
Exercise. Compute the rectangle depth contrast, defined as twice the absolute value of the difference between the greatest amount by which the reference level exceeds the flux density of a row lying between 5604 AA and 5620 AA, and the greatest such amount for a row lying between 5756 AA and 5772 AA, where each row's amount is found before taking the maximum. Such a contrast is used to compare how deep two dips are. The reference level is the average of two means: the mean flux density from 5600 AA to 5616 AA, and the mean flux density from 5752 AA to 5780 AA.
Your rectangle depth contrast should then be 3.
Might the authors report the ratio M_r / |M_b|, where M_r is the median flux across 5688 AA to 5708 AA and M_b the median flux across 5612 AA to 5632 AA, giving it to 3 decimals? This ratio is 1.008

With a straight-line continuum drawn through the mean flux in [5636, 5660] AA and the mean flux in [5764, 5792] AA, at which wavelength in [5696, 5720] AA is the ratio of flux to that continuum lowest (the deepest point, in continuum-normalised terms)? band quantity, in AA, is 5710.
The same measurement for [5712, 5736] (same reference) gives 5730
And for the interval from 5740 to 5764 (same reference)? 5750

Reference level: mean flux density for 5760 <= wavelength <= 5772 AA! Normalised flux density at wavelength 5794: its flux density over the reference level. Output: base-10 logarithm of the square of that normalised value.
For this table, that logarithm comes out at -0.017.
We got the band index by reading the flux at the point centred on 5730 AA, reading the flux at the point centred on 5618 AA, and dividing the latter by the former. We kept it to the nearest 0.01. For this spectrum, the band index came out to 0.94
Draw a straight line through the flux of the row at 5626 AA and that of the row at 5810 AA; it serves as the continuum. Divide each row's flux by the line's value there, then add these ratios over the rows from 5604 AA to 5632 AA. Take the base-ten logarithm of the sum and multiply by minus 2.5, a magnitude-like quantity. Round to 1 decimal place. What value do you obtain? -2.1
